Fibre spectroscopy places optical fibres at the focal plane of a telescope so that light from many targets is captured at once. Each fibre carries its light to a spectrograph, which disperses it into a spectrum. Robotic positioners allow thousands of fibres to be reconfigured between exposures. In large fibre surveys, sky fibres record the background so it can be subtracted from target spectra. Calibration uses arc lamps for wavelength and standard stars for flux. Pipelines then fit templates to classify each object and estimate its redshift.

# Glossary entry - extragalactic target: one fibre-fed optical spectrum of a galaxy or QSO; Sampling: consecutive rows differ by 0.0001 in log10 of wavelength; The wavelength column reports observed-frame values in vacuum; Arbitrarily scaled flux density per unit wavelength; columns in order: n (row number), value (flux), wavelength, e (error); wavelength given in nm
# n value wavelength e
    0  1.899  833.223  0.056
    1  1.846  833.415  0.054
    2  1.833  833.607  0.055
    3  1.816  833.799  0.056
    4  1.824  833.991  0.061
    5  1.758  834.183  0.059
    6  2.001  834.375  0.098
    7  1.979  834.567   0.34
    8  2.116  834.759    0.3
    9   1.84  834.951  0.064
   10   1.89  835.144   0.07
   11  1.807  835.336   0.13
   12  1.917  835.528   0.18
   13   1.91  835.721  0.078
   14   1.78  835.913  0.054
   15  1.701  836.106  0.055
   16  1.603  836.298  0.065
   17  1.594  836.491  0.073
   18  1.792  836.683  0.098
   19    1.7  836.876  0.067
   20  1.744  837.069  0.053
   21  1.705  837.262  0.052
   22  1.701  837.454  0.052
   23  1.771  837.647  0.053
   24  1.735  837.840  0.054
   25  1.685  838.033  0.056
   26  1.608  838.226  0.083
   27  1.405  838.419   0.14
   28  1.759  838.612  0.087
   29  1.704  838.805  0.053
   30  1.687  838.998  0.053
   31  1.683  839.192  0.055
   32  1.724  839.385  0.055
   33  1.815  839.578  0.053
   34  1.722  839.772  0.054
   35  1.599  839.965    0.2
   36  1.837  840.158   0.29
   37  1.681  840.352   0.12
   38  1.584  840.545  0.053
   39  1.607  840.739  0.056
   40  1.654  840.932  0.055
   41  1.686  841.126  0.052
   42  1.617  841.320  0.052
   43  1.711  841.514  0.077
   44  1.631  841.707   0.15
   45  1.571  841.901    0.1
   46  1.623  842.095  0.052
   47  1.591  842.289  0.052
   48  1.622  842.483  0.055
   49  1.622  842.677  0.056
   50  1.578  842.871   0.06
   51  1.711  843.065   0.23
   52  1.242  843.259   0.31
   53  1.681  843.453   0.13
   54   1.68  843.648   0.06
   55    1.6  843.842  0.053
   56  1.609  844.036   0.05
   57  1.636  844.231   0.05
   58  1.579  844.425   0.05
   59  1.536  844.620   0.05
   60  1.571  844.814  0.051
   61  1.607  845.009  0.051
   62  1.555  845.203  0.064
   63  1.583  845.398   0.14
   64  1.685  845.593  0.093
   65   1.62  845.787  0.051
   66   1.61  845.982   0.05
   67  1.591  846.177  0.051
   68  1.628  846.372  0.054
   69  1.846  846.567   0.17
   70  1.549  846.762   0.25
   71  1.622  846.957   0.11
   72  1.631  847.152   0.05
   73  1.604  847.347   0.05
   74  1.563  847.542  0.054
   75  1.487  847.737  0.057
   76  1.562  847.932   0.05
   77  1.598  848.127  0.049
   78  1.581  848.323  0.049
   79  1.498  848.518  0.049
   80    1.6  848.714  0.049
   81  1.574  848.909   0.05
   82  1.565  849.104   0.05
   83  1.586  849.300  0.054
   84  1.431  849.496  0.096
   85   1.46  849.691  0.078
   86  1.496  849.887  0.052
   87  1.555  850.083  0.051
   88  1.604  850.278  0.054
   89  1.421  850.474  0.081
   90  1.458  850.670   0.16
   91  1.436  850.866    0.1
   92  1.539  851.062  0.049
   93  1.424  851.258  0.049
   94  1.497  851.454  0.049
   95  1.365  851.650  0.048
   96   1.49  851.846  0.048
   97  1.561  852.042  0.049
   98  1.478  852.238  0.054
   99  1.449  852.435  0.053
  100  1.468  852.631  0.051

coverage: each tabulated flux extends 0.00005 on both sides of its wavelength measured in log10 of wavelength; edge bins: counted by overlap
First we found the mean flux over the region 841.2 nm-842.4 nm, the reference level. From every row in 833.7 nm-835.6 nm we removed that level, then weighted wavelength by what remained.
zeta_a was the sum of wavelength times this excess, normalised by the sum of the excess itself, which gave 834.70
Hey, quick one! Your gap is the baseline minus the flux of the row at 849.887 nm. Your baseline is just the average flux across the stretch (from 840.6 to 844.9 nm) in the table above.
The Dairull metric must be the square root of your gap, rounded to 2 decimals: 0.33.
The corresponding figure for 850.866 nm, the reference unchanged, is 0.41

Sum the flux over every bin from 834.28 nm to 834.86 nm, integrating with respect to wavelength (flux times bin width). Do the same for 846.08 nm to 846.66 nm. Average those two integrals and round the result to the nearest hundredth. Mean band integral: 1.08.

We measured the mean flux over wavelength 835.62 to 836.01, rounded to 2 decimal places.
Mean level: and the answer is 1.84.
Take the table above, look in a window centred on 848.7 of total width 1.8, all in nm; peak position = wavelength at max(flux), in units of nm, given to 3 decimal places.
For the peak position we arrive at 848.714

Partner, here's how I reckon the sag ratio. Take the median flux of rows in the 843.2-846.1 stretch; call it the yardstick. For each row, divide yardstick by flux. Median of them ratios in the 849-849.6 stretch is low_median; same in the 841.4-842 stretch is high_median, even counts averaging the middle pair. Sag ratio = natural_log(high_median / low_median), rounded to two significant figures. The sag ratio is -0.041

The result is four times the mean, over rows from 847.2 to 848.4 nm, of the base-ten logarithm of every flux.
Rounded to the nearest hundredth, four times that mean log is 0.78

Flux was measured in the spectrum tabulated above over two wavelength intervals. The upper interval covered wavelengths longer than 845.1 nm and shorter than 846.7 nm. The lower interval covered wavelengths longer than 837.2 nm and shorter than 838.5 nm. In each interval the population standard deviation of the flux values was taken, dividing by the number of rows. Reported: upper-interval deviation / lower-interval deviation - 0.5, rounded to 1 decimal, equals 0.3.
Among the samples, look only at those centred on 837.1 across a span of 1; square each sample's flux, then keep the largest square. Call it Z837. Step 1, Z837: 3.2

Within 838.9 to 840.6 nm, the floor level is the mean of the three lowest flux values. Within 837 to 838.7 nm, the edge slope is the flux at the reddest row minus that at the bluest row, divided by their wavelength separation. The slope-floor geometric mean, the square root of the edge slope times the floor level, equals 0.13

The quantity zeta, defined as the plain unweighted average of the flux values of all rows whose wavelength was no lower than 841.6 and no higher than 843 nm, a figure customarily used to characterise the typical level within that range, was 1.61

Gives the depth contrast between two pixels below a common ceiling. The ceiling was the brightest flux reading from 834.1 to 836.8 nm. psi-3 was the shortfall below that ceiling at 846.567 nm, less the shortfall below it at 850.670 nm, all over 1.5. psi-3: -0.26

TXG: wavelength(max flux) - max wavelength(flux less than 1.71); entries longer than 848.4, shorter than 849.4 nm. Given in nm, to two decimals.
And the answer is -0.59 nm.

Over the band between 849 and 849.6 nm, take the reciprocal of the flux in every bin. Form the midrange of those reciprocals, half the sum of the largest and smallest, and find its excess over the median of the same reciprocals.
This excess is 0.026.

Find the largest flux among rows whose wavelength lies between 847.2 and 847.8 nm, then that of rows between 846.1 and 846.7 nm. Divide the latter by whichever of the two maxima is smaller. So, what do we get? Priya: 1.15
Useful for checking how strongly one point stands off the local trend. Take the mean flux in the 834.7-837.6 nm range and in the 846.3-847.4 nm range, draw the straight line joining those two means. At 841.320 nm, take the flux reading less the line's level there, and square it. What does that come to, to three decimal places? 0.010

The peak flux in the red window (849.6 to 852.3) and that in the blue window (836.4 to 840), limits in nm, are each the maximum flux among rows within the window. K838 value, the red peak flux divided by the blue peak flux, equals 0.88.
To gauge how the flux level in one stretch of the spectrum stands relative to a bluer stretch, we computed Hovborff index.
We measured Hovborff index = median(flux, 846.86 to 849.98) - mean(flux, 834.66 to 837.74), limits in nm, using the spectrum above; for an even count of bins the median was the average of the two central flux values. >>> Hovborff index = -0.22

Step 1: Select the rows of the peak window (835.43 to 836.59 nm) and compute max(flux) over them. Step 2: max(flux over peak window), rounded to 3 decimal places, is 1.917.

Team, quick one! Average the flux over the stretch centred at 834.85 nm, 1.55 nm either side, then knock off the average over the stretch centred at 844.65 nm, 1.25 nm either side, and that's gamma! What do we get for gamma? 0.24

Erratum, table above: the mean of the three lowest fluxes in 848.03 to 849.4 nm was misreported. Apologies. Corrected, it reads 1.55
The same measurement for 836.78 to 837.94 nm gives 1.70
